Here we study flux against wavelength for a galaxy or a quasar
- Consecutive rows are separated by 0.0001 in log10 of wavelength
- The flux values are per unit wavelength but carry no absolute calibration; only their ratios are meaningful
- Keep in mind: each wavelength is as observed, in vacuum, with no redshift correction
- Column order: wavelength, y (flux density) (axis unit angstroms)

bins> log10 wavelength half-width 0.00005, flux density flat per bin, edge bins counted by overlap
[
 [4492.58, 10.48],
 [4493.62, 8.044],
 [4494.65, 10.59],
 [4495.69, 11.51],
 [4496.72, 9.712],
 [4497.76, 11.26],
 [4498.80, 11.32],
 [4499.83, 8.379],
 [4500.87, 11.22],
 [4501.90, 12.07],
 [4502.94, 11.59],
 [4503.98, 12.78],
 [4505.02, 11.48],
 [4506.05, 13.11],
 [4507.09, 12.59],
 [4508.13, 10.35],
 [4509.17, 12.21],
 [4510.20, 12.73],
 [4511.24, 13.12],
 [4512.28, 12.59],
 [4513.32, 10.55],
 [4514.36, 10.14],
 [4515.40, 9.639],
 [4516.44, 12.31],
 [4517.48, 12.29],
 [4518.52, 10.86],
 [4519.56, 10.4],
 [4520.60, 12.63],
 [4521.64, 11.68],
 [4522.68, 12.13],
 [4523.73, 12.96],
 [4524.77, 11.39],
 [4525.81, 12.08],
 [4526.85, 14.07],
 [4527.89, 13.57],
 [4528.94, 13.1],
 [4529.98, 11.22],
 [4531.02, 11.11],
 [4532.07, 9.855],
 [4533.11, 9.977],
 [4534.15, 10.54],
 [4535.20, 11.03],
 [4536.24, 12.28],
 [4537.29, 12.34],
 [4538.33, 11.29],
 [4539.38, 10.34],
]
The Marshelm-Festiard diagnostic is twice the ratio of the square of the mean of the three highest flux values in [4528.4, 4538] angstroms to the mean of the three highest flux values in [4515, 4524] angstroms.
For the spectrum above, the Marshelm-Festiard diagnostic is 25.0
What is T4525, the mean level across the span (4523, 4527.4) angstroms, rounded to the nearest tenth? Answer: 12.6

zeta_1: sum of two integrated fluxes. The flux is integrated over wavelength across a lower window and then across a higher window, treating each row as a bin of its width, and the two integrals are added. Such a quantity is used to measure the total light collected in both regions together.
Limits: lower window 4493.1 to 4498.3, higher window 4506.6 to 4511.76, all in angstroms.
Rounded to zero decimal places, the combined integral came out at 116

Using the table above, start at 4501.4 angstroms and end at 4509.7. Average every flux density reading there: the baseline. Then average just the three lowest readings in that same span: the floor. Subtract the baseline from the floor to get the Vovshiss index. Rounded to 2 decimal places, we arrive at -0.88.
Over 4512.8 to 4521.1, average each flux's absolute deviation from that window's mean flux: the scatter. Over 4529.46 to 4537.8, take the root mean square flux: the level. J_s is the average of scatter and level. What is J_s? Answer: 6.0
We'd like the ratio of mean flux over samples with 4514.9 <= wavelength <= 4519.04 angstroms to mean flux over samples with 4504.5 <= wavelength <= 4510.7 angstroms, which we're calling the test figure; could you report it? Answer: 0.93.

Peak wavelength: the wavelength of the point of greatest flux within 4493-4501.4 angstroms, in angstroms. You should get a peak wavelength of 4495.69 angstroms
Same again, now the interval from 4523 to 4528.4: 4526.85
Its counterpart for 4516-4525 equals 4523.73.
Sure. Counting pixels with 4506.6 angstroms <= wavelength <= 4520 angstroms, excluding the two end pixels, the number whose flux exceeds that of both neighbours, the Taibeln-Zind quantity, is 2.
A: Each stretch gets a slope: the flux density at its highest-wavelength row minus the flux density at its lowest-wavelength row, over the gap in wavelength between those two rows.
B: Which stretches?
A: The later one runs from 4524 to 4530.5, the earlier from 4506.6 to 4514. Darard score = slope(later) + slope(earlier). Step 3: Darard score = -0.4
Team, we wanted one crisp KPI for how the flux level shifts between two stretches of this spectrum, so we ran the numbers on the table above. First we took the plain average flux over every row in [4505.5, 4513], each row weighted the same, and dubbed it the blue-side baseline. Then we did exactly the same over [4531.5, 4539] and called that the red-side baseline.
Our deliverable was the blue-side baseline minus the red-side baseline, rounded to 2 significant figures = 1.3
